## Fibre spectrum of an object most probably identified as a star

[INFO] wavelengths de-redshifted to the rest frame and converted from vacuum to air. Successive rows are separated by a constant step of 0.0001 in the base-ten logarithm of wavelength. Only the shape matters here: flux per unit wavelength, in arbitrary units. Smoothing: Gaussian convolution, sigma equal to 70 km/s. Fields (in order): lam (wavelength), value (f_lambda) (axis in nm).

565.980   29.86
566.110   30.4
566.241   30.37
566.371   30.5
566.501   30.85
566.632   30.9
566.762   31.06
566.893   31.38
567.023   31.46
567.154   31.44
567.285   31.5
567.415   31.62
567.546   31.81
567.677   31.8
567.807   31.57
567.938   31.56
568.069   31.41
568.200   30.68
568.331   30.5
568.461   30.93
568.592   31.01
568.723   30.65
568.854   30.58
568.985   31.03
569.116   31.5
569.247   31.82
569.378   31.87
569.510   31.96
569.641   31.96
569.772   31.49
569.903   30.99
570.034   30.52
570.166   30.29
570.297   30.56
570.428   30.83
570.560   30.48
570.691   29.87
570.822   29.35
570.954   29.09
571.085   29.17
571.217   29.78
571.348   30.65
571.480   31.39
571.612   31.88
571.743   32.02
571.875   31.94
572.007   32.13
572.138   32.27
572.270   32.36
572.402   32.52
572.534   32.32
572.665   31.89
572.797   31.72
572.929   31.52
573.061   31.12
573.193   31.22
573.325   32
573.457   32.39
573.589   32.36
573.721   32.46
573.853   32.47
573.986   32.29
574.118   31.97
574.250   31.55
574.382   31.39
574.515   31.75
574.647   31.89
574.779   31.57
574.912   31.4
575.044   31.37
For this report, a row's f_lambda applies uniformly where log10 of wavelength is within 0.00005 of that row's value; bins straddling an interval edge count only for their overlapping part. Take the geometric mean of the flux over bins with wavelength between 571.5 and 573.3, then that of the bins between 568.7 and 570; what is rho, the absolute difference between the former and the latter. 0.5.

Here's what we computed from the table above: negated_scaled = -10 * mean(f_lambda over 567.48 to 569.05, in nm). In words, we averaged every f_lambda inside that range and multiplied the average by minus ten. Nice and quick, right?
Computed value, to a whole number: -311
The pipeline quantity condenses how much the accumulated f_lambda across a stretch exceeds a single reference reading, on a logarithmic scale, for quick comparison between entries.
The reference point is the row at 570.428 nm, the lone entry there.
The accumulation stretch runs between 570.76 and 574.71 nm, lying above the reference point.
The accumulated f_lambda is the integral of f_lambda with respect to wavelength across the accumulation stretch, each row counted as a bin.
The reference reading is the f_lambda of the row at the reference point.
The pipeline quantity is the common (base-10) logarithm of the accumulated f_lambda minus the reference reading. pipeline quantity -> 1.97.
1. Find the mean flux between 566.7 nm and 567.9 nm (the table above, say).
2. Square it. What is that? 993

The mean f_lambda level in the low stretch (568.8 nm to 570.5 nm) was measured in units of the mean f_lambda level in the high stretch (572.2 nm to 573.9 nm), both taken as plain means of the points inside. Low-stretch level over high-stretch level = 0.97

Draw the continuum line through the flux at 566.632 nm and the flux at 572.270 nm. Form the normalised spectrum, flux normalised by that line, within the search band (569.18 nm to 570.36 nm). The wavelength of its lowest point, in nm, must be 570.166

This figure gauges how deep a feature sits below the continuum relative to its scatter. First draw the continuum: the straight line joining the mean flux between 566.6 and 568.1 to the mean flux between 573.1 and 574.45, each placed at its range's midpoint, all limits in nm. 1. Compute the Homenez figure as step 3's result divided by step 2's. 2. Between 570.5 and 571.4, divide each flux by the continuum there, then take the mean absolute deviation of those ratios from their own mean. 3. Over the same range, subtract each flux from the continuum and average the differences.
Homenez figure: 130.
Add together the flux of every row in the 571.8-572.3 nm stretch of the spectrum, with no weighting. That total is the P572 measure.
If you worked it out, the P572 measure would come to 128.7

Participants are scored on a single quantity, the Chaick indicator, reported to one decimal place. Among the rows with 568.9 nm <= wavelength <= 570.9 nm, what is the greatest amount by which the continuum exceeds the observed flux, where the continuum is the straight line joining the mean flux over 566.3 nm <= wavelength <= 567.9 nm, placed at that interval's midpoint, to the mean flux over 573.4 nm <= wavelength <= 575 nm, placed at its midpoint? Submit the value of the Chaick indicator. 2.3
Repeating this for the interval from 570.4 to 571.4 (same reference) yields 2.6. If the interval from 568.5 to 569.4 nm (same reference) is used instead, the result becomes 0.9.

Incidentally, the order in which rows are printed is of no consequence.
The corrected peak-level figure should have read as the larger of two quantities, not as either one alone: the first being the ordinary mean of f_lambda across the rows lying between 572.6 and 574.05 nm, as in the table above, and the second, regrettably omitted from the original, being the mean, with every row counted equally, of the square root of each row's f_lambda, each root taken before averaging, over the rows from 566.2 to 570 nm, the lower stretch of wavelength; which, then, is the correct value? 31.9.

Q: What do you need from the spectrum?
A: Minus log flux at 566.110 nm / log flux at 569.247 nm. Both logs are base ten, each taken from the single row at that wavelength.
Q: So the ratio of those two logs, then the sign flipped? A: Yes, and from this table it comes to -0.987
